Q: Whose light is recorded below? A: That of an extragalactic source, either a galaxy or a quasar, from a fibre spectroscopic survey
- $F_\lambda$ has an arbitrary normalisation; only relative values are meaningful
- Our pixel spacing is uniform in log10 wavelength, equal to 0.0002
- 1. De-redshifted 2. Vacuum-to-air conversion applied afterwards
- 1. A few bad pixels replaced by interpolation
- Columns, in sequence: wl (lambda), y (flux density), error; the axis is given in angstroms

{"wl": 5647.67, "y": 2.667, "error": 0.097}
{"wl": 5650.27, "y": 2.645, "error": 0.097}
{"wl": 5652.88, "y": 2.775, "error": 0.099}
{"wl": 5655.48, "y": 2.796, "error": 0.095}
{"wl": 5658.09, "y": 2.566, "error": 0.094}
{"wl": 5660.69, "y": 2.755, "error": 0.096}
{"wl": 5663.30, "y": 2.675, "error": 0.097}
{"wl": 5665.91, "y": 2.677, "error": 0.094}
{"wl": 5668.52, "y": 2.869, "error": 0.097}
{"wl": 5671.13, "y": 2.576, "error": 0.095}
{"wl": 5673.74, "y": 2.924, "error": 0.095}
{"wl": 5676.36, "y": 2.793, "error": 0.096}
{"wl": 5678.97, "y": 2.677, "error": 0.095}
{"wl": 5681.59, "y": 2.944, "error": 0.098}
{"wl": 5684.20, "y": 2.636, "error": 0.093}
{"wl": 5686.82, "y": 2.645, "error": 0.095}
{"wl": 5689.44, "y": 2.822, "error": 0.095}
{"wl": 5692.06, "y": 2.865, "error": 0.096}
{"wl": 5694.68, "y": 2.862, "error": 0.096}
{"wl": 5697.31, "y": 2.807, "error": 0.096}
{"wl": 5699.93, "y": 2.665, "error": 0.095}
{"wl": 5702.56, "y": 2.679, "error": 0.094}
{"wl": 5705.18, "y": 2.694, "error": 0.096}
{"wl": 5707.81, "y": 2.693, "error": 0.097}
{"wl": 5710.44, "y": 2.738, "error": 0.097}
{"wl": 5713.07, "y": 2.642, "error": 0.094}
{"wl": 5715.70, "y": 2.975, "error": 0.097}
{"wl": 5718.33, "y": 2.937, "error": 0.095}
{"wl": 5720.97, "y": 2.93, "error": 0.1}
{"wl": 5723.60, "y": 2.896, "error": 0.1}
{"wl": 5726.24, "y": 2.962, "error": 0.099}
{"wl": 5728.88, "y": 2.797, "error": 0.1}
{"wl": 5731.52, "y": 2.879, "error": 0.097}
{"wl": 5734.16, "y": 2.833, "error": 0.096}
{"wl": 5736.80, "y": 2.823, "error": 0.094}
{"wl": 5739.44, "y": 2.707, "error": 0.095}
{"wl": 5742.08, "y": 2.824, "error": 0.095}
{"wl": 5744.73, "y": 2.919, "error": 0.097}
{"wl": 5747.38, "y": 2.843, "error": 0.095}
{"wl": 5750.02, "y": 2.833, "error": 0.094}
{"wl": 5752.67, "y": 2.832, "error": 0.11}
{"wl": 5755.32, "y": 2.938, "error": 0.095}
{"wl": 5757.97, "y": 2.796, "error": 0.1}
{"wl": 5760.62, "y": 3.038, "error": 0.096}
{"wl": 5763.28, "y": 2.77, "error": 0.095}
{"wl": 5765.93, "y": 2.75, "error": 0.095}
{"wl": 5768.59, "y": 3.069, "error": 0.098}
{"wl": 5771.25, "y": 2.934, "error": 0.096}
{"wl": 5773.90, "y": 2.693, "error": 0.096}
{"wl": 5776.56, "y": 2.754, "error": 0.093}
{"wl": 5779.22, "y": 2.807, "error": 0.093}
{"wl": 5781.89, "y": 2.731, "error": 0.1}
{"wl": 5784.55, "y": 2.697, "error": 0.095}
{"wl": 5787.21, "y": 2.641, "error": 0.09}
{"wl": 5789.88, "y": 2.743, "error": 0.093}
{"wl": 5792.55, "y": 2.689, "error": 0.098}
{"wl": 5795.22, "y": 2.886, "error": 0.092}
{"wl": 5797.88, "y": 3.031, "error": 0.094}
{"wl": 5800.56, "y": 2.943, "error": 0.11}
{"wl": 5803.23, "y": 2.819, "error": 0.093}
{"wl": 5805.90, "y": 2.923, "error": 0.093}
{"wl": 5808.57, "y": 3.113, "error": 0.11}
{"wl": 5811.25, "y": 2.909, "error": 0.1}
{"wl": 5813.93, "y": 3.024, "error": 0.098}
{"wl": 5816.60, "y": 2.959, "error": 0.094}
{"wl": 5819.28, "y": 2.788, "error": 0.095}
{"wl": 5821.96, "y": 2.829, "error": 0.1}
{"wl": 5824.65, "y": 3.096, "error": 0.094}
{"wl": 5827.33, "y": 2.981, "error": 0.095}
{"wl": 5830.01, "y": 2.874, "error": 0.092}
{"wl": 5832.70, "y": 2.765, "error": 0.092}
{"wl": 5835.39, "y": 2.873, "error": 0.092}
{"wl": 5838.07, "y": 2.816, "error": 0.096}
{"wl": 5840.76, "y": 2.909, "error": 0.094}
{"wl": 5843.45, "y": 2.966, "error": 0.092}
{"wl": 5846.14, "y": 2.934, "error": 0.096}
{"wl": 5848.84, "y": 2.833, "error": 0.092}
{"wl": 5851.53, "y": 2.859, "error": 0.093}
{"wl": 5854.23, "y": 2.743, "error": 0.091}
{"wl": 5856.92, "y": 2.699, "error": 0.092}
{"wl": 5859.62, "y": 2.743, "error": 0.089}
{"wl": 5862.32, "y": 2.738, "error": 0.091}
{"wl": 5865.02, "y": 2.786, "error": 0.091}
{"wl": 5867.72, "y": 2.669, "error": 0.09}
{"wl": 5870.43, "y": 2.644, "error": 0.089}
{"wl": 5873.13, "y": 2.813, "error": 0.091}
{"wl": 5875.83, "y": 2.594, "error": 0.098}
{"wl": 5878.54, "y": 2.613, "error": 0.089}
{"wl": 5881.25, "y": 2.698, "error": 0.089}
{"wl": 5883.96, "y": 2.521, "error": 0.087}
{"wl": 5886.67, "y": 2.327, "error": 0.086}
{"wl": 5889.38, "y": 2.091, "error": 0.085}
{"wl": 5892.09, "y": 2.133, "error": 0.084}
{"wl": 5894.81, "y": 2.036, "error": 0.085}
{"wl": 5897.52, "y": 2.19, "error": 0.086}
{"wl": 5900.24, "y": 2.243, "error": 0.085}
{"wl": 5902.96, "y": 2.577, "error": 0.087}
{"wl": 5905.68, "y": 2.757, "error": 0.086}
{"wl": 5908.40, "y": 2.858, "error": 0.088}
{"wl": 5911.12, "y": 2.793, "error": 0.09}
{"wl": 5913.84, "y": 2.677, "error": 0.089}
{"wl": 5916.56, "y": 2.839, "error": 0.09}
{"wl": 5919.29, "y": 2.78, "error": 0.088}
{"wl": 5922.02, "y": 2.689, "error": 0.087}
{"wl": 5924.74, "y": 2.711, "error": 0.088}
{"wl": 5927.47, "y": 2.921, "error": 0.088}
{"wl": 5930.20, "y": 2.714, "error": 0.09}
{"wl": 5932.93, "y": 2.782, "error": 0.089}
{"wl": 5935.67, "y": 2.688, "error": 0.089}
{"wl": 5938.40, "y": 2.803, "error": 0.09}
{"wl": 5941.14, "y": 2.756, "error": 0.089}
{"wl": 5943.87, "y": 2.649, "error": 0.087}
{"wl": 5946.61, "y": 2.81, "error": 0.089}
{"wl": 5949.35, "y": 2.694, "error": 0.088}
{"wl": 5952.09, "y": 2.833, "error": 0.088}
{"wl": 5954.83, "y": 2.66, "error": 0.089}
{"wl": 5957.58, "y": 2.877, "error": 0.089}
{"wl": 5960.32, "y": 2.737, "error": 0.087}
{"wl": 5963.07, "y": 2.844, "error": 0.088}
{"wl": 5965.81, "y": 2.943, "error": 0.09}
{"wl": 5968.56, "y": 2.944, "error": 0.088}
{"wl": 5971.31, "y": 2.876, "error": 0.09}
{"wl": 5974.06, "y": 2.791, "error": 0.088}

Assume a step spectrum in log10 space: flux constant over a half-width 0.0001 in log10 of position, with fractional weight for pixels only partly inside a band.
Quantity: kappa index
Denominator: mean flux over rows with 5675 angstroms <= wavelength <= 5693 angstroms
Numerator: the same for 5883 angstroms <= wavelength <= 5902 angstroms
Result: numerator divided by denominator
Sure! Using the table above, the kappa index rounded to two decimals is 0.80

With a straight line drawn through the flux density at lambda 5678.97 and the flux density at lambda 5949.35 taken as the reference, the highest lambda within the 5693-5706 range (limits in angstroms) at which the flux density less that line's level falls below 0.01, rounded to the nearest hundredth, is 5702.56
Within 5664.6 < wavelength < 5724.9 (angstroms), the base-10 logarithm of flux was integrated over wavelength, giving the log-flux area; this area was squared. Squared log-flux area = 716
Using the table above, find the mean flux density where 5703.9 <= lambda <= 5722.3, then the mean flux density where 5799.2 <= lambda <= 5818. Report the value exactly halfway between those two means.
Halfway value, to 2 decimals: 2.88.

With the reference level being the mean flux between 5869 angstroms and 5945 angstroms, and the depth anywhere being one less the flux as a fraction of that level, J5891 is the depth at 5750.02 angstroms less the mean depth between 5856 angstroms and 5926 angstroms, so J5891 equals -0.10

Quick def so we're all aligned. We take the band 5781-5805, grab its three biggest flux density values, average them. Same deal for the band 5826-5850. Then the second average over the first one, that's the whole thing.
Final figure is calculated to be 1.00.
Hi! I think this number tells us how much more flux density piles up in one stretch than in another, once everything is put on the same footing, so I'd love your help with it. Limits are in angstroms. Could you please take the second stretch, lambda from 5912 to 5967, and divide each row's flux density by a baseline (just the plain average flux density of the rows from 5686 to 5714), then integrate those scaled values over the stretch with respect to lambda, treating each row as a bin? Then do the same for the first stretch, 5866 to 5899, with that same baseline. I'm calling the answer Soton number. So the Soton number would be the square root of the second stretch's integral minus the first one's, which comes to 5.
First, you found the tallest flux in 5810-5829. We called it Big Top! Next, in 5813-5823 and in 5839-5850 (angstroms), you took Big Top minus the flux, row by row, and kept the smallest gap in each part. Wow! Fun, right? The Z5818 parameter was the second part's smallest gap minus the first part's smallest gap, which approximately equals 0.06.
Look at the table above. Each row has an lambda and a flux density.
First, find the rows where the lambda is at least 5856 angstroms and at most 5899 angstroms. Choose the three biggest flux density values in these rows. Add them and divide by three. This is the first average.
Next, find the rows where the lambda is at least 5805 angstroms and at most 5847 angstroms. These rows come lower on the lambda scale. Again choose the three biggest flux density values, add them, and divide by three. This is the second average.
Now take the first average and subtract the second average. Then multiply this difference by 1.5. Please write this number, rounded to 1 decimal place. -0.4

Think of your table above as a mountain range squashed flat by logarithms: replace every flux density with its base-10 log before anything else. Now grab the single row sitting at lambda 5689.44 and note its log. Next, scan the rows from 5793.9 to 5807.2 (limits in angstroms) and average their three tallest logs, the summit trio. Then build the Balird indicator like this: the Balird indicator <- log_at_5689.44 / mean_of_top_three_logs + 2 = 2.95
